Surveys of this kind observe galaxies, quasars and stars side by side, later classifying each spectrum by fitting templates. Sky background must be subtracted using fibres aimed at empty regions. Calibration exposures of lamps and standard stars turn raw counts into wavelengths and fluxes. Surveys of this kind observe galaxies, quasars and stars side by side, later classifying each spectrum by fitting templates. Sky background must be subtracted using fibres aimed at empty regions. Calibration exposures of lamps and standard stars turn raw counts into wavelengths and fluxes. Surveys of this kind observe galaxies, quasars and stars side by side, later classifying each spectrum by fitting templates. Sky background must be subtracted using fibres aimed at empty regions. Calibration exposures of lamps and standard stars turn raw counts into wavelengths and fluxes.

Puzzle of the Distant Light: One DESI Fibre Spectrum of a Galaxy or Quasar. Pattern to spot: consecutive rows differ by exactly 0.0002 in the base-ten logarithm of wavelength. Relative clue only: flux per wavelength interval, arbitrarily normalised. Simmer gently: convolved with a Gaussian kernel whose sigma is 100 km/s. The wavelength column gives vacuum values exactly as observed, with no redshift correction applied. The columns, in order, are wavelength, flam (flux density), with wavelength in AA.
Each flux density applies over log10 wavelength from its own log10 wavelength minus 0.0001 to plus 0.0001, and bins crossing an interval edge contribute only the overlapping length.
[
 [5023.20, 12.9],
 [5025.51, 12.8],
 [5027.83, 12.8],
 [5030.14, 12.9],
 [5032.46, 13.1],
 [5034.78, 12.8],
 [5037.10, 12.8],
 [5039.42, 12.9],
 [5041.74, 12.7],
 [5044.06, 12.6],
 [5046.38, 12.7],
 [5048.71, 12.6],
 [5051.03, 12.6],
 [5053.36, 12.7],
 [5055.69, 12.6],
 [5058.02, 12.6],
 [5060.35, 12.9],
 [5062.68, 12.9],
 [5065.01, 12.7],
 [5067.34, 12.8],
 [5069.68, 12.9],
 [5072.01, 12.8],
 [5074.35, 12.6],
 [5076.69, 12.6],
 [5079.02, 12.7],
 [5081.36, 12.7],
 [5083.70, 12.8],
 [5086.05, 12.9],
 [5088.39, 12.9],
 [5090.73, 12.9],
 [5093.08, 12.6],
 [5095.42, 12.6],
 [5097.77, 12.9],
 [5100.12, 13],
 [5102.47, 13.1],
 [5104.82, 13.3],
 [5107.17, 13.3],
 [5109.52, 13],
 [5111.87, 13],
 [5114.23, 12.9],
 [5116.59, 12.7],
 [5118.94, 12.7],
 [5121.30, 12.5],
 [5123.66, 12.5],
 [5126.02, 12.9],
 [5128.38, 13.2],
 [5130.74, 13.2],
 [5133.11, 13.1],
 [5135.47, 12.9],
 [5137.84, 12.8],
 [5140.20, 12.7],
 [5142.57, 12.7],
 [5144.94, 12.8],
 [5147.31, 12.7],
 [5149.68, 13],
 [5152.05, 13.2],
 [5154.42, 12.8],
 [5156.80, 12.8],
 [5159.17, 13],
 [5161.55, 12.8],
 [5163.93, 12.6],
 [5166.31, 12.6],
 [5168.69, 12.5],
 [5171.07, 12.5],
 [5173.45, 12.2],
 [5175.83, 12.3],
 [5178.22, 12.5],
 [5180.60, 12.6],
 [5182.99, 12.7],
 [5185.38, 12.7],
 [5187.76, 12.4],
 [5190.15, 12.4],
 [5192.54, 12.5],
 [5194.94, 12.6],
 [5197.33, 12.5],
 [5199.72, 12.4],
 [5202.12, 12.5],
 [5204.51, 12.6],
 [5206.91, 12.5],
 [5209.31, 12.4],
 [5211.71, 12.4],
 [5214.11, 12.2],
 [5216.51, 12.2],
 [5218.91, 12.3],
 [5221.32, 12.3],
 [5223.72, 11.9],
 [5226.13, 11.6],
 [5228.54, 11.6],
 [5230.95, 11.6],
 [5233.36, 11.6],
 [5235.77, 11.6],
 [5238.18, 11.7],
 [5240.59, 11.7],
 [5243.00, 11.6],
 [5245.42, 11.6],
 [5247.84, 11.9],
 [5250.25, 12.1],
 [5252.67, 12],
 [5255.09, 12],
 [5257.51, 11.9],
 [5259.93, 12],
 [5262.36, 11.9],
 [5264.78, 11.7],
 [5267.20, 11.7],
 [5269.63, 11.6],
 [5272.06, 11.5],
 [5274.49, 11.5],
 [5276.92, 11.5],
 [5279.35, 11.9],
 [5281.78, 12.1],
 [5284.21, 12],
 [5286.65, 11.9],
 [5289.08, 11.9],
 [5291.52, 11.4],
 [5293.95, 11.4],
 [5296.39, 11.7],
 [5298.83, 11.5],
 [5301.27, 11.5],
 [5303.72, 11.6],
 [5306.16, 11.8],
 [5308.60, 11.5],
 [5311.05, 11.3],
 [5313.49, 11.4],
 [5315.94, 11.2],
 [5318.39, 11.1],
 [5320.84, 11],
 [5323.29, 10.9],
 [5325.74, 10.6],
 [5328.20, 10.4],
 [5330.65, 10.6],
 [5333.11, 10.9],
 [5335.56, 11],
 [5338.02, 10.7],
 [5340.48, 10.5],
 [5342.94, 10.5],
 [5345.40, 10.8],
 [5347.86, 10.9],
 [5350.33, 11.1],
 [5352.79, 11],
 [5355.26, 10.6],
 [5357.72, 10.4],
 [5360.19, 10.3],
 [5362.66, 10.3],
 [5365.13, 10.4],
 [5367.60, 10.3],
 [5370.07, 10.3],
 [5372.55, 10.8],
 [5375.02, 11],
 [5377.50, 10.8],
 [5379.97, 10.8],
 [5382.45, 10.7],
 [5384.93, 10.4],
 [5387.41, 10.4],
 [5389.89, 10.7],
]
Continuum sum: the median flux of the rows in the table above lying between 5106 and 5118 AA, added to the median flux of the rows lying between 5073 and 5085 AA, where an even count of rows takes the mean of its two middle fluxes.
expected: 25.7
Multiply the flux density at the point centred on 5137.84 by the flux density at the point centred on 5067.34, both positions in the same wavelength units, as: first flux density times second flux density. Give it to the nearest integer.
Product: 164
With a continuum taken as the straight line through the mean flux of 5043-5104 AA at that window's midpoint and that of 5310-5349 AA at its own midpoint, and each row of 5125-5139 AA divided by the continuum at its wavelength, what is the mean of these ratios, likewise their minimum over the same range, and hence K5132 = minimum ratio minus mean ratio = -0.014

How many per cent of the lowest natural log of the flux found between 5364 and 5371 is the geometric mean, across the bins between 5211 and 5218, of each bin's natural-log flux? 107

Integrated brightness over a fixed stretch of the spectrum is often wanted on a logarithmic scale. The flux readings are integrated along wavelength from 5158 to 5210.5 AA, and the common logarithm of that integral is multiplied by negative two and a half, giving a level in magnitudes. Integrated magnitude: -7.05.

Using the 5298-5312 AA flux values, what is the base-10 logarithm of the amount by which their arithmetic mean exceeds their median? -1.5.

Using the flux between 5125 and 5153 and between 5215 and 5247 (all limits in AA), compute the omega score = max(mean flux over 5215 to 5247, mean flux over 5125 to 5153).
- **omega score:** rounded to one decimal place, 12.9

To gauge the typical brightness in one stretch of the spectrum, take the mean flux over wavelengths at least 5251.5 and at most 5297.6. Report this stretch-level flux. 11.77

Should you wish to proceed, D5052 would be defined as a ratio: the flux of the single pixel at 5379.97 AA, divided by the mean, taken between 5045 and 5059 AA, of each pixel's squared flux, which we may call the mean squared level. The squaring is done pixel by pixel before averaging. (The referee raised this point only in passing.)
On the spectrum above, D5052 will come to 0.068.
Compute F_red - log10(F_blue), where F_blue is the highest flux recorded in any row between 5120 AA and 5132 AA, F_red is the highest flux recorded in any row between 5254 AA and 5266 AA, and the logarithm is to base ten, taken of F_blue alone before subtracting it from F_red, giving 10.9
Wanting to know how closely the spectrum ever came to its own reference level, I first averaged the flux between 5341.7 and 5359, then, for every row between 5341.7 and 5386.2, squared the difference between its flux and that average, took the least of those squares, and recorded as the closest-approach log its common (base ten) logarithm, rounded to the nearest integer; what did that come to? -3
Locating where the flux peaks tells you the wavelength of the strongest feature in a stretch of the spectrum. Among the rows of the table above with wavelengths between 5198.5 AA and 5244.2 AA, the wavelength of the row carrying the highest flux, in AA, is 5204.51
